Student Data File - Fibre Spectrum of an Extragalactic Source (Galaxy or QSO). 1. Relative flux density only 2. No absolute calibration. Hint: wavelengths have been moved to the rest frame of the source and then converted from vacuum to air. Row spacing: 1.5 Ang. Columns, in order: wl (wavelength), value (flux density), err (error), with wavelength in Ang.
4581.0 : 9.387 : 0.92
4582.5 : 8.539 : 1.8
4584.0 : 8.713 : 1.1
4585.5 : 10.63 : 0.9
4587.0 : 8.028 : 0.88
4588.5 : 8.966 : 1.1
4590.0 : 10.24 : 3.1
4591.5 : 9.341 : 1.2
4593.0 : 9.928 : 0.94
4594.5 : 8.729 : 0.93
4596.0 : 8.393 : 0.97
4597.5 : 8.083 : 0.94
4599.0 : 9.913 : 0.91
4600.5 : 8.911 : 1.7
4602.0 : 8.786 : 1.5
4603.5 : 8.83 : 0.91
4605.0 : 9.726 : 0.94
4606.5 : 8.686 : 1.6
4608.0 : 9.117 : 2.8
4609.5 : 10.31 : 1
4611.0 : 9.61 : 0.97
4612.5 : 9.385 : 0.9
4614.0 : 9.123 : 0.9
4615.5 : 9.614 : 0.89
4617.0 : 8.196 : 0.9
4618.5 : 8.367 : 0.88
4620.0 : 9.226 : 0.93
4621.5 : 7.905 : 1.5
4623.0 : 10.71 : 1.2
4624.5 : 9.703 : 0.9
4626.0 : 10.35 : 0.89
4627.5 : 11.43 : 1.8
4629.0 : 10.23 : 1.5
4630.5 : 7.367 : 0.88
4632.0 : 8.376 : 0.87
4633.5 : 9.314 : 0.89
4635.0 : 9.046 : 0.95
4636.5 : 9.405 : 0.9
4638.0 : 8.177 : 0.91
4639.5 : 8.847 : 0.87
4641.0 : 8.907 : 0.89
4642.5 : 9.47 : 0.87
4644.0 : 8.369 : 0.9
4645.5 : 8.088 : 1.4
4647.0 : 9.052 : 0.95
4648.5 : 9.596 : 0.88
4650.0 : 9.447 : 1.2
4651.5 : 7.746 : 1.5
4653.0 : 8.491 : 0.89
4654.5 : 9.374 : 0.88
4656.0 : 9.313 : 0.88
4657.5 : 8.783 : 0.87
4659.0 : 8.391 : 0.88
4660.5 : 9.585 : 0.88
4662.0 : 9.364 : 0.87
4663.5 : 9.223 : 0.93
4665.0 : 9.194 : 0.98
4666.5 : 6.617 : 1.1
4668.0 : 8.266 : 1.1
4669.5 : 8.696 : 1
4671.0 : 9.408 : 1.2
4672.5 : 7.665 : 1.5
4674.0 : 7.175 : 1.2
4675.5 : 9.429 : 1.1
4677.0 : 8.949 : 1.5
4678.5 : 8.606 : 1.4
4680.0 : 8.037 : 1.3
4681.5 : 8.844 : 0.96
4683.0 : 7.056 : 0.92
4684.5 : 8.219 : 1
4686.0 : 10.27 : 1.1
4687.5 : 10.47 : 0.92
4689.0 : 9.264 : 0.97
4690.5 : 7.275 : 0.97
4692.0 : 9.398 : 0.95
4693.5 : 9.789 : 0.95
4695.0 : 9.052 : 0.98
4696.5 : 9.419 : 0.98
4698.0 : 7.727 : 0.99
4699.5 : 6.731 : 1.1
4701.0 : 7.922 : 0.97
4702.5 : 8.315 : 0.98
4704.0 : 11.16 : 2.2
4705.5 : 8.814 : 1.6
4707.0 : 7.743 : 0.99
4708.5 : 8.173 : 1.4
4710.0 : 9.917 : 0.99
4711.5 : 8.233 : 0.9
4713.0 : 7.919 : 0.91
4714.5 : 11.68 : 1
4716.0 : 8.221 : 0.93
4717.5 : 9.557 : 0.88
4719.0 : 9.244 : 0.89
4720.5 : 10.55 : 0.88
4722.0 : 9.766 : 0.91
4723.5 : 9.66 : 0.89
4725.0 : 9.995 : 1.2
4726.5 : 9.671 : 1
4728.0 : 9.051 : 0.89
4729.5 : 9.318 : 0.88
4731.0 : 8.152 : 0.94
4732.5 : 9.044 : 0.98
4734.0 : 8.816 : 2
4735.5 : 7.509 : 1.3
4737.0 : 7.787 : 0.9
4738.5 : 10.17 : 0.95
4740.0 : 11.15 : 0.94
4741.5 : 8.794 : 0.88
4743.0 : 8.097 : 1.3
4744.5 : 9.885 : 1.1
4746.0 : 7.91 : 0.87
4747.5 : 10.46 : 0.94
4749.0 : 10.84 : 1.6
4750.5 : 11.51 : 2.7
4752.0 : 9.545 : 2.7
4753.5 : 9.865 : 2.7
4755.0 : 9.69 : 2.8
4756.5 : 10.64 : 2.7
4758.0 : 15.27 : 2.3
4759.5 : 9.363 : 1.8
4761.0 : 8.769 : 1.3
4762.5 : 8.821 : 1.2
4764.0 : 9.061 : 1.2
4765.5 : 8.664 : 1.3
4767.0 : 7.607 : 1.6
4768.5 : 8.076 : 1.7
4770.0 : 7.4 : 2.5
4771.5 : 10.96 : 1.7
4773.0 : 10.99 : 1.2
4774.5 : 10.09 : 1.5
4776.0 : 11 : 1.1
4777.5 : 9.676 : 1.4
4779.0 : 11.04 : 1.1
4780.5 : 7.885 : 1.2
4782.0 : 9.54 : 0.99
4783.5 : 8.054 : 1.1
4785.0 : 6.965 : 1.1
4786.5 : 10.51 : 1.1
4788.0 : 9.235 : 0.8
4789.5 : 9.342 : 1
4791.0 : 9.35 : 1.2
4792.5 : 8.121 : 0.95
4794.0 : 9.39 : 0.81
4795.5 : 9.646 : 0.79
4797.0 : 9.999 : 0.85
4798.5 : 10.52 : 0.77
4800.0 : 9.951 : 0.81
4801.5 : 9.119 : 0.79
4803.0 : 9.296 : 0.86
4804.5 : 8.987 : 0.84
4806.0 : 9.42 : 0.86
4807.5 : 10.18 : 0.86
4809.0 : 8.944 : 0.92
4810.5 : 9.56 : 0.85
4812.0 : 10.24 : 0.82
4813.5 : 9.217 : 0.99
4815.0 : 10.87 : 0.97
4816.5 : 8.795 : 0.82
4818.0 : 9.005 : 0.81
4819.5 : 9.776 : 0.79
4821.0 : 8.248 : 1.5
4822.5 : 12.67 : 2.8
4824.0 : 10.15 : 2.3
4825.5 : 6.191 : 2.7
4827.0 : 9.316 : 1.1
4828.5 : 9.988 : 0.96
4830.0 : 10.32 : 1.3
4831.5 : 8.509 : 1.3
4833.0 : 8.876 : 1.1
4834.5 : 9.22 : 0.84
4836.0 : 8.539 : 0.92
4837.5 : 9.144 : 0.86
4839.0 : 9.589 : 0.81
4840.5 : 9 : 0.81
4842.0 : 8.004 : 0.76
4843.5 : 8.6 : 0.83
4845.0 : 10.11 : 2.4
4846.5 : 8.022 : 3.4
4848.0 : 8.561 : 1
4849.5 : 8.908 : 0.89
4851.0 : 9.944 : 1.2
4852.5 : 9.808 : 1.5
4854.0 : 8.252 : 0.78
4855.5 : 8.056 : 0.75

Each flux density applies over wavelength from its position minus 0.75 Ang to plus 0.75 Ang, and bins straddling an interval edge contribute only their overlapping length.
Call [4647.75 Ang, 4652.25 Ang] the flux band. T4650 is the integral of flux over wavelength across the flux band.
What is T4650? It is 40.2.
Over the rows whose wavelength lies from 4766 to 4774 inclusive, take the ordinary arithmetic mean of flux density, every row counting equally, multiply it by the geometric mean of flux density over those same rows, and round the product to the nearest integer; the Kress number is 80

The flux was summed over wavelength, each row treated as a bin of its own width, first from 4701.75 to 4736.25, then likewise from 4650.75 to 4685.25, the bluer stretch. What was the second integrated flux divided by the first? 0.93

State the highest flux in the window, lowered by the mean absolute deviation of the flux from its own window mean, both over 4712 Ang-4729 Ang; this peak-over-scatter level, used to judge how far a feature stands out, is 11.0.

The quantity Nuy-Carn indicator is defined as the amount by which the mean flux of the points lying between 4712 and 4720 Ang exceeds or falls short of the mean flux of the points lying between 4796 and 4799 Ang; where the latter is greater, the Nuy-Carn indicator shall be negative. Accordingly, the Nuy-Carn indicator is -0.9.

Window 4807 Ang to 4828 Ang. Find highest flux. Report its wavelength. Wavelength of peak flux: 4822.5 Ang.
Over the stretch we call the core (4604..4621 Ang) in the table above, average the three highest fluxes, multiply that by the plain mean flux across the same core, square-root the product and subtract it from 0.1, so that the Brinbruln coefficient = -9.4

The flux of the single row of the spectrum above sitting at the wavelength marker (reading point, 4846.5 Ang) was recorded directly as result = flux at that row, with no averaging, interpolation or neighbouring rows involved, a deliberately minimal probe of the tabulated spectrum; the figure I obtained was 8.022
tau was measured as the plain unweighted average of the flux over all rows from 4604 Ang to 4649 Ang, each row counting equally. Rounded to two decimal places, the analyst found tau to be 9.19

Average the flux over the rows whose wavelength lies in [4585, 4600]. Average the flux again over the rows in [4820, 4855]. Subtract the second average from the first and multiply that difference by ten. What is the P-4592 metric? 1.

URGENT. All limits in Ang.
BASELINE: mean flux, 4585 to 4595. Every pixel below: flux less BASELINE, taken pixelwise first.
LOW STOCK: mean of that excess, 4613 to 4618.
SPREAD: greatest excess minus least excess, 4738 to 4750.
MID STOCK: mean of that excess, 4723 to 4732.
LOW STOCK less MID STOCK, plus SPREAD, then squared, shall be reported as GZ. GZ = 8.5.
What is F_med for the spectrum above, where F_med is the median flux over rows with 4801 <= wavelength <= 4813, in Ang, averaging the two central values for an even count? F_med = 9.4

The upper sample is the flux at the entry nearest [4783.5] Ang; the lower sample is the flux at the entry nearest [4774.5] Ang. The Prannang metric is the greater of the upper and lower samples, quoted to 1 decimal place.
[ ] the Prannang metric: 10.1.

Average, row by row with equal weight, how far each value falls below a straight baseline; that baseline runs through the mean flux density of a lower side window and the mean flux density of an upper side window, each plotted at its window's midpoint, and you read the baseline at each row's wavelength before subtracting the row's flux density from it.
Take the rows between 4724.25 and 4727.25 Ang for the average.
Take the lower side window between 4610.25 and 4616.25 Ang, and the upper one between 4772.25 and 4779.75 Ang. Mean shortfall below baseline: 0.4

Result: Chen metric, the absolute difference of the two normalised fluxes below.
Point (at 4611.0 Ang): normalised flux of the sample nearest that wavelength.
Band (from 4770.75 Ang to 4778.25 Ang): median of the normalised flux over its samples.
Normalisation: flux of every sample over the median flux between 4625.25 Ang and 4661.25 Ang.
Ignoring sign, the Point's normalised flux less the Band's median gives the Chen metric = 0.15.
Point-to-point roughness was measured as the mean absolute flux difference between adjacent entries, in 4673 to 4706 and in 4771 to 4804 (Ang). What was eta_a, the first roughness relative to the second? 1.18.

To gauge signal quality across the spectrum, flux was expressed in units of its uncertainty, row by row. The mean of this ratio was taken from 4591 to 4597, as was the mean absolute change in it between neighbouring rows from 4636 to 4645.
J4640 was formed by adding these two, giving 10.2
